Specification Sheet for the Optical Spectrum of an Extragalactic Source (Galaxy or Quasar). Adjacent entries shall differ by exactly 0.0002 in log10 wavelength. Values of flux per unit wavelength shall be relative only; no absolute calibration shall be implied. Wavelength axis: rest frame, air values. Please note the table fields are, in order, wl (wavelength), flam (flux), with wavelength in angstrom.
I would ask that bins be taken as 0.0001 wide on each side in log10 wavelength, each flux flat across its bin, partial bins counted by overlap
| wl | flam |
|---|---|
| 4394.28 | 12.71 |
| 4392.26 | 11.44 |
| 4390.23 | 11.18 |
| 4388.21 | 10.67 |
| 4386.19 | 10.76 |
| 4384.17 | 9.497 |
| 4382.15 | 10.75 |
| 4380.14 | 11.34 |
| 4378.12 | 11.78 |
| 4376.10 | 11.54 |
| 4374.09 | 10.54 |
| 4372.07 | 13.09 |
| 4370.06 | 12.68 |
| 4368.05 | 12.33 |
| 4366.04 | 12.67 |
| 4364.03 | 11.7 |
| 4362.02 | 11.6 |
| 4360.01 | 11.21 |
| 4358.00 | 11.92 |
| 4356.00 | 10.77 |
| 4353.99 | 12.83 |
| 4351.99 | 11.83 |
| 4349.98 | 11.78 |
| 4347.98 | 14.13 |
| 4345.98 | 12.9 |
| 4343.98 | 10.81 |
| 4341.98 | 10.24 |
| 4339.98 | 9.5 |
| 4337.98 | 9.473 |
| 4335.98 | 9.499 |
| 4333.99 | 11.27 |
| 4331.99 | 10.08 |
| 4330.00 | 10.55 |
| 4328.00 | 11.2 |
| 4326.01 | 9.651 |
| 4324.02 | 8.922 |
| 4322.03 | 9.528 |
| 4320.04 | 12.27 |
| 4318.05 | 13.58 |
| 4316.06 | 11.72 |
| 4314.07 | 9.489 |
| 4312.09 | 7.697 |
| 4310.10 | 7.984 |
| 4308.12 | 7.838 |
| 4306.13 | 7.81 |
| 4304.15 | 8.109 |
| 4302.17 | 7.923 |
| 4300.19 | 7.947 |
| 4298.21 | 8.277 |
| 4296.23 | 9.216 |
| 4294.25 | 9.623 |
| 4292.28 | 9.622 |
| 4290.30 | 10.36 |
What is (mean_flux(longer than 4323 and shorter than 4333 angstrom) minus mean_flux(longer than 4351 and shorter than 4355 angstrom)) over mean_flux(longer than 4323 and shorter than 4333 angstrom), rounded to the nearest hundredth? -0.22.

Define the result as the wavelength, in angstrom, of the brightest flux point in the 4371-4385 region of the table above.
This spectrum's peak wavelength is 4372.07 angstrom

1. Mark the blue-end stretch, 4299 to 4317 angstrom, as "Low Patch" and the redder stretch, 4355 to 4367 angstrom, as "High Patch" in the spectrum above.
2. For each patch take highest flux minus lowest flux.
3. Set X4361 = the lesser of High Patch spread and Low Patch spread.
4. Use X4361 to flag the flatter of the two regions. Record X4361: 1.90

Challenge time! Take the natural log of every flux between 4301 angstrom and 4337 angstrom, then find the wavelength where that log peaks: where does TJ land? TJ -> 4318.05 angstrom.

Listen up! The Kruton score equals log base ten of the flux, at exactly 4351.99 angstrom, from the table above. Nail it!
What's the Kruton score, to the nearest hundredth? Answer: 1.07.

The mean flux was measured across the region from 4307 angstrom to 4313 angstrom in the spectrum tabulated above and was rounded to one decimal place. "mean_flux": 7.8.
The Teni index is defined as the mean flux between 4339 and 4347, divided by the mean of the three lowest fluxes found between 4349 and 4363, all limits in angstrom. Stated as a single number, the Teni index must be 0.97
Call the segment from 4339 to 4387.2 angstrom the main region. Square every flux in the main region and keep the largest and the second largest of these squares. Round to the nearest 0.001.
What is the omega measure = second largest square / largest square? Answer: 0.858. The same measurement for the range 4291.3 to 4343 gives 0.816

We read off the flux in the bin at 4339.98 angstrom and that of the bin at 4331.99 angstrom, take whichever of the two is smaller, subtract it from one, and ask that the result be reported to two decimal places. -8.50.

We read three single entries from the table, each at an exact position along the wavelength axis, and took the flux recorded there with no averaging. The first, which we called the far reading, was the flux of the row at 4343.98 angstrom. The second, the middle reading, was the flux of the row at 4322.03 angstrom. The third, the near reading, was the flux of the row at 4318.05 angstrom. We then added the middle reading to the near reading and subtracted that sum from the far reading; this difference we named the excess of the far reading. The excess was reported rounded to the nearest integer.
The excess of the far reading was -12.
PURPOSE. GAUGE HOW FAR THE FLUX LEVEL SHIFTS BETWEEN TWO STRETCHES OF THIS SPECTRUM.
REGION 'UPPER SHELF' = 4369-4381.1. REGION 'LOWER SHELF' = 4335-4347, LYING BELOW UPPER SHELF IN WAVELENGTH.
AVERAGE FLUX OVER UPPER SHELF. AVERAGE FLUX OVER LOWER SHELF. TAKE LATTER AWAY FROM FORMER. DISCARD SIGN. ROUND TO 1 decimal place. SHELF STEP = 1.4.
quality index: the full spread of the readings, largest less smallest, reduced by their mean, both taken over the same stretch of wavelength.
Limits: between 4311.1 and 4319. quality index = -4.7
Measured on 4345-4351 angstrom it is -10.6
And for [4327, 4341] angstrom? -8.4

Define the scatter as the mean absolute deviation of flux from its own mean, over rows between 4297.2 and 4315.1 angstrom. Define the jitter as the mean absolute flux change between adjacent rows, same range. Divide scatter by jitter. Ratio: 0.88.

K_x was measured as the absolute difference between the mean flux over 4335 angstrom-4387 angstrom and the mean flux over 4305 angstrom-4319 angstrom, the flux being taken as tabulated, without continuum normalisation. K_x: 2.0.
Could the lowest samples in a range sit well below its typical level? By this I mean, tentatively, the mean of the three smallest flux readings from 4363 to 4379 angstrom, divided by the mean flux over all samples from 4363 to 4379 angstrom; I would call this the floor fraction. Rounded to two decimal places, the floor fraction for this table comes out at 0.94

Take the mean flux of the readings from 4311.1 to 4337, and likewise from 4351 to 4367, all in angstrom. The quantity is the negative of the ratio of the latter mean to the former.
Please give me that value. -1.13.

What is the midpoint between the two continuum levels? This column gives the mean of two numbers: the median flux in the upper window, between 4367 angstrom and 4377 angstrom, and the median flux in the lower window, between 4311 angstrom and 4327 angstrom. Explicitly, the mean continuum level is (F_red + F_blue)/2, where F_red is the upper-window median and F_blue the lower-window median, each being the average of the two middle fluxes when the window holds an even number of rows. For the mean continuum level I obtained 11.0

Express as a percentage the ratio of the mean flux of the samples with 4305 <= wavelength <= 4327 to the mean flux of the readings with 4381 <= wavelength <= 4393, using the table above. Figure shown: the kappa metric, 90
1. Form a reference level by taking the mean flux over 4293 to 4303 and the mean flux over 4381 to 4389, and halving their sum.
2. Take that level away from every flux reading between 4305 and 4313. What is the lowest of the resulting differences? -1.8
